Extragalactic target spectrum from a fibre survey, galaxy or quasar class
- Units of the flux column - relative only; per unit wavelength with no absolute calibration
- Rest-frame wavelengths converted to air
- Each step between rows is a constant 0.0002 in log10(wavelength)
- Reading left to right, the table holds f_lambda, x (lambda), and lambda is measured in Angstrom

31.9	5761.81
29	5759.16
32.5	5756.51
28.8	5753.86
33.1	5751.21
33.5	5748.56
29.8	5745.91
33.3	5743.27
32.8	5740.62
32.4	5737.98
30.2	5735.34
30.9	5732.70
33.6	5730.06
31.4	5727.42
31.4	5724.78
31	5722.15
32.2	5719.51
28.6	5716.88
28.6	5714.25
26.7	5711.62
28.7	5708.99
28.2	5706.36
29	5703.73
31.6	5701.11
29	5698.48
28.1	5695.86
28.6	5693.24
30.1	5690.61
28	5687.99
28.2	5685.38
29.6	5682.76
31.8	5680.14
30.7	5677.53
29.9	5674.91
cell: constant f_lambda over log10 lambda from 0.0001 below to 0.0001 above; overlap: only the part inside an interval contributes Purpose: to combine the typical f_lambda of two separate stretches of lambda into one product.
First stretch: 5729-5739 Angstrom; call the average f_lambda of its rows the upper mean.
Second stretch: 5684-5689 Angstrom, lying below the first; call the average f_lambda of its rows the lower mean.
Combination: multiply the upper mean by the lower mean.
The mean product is 893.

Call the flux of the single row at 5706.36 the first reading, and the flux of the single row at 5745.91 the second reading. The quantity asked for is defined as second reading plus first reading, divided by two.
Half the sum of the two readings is 29.0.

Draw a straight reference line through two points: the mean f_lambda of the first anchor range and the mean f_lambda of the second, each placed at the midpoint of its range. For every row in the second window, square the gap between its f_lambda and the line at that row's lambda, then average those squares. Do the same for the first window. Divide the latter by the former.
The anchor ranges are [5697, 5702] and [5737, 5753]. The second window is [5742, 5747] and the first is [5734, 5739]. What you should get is 0.41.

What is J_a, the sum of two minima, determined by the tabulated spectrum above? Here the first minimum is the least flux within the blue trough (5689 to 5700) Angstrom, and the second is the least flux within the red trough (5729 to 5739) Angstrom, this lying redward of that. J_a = 58.3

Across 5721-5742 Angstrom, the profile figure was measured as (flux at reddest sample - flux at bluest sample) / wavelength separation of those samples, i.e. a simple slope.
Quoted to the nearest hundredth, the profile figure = 0.10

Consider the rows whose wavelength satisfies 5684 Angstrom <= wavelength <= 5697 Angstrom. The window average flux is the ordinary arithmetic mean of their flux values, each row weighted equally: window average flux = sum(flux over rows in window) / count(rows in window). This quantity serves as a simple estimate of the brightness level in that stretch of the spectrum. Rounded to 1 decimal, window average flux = 28.6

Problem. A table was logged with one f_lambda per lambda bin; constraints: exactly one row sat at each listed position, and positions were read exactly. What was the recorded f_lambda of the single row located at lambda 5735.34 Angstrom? 30.2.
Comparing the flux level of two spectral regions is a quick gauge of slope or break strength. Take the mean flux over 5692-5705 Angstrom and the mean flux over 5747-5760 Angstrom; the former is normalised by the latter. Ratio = 0.932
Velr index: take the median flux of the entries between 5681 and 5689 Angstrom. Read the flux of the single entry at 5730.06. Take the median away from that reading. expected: 5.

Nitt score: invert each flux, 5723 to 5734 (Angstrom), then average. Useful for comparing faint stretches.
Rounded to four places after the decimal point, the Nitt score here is 0.0315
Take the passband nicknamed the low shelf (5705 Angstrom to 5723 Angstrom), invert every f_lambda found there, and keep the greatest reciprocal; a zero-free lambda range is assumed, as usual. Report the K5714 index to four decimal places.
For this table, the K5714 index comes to 0.0375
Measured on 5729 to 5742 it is 0.0331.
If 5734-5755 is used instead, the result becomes 0.0347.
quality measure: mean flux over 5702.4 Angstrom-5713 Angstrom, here 28.2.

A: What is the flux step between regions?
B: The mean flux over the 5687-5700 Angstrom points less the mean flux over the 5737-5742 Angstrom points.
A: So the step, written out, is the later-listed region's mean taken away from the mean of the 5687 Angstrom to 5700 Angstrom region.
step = -3.8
